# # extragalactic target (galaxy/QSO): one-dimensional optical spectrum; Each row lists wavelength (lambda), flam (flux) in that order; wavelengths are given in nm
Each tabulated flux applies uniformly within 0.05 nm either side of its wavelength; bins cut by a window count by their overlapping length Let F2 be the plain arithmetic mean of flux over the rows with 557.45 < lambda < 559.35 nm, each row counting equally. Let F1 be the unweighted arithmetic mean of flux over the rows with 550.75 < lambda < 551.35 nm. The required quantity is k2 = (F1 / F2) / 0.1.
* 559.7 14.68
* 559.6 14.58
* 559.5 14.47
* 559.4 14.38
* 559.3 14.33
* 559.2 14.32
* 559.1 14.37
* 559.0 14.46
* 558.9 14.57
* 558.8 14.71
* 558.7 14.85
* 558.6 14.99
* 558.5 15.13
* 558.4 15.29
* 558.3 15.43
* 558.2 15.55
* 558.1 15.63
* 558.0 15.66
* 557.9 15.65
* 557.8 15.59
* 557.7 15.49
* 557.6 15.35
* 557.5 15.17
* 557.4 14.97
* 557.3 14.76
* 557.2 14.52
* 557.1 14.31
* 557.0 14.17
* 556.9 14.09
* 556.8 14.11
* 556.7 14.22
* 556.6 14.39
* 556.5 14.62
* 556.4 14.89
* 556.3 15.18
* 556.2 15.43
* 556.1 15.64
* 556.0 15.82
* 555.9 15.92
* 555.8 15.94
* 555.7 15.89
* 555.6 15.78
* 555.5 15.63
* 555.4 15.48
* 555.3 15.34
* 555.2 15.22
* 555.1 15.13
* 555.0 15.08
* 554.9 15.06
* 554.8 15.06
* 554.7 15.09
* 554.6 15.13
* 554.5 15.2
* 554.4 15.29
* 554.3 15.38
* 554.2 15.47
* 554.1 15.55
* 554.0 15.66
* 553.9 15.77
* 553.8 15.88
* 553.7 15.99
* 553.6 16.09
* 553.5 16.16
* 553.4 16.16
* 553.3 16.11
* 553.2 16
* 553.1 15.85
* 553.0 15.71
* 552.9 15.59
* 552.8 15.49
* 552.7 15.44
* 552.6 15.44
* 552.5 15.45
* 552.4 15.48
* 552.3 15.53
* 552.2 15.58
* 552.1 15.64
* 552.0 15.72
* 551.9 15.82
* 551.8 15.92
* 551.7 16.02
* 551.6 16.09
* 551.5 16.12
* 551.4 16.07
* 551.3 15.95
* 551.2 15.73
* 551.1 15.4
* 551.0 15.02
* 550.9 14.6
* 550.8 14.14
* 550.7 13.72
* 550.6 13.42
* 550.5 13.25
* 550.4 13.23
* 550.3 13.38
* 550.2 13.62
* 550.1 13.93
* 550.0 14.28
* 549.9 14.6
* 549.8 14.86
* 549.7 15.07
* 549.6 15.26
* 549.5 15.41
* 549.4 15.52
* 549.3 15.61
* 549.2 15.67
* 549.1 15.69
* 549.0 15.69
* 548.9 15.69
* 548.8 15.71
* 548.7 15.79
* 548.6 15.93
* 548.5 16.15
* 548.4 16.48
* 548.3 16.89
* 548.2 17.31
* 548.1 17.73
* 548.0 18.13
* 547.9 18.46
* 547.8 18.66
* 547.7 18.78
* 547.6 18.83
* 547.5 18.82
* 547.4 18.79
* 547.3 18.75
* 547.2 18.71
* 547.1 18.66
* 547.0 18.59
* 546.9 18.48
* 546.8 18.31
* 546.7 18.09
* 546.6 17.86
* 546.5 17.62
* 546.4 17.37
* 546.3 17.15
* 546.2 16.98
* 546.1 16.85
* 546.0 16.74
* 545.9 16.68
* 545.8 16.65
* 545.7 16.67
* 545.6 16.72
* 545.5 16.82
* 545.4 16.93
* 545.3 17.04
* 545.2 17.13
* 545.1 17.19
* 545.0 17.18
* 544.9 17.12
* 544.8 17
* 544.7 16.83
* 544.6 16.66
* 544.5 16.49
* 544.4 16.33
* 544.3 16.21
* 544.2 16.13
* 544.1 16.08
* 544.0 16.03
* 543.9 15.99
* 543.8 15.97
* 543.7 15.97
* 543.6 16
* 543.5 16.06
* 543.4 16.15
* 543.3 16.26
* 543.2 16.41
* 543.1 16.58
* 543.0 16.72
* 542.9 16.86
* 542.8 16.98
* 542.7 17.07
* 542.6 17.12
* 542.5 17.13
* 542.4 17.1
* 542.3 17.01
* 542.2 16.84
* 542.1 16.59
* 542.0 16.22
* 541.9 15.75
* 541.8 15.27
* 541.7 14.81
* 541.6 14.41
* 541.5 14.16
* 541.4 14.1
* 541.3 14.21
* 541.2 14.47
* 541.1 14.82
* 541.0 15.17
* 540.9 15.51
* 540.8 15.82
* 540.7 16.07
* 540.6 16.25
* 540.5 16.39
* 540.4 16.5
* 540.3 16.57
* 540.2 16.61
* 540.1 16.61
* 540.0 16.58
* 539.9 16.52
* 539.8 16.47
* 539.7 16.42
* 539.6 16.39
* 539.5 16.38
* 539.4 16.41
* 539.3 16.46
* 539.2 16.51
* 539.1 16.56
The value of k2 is 10.0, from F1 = 15.1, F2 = 15.1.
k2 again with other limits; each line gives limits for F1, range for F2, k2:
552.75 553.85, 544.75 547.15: 9.2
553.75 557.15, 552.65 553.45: 9.6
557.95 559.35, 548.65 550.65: 10.1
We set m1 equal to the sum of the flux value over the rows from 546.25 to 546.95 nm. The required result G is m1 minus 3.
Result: 122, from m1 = 125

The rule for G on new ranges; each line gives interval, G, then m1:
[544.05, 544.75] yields 112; 115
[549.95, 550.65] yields 92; 95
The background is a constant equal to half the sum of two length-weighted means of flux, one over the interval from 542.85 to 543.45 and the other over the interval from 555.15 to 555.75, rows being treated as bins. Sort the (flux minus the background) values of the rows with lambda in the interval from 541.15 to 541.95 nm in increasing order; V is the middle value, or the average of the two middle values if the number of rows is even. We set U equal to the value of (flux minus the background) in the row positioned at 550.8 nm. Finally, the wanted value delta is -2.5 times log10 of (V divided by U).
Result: 0.2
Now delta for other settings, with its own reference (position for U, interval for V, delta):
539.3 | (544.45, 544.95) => -0.7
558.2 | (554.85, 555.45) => -0.6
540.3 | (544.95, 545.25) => -0.8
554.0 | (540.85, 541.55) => -1.6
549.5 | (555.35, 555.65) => 0.5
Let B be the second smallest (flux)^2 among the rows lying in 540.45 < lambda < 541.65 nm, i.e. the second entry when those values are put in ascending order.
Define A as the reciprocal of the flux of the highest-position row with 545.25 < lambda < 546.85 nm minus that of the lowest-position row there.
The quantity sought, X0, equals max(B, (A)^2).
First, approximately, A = -0.004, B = 201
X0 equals 201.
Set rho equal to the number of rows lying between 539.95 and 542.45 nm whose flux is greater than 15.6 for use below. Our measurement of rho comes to 15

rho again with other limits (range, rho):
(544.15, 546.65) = 25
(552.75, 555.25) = 11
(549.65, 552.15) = 10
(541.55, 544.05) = 22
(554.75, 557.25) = 7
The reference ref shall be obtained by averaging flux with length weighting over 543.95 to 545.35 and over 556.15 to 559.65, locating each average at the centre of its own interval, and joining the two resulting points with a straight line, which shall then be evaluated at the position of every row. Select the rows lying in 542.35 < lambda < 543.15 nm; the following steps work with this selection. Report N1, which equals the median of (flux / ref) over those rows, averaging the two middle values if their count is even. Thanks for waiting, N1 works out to 1.00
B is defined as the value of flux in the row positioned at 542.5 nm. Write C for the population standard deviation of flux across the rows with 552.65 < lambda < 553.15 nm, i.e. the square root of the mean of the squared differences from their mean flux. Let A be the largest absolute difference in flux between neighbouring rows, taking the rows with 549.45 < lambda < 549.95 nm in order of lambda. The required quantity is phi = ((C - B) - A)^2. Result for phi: 297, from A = 0.260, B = 17.13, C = 0.15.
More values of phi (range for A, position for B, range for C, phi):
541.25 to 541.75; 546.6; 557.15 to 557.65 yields 323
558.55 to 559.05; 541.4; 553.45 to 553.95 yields 199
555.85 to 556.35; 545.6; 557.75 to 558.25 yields 287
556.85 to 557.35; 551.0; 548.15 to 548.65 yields 218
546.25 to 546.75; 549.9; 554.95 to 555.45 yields 216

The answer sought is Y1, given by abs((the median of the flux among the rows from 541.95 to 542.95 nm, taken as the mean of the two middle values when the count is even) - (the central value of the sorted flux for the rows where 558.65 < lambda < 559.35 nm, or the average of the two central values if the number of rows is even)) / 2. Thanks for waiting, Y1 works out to 1.3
